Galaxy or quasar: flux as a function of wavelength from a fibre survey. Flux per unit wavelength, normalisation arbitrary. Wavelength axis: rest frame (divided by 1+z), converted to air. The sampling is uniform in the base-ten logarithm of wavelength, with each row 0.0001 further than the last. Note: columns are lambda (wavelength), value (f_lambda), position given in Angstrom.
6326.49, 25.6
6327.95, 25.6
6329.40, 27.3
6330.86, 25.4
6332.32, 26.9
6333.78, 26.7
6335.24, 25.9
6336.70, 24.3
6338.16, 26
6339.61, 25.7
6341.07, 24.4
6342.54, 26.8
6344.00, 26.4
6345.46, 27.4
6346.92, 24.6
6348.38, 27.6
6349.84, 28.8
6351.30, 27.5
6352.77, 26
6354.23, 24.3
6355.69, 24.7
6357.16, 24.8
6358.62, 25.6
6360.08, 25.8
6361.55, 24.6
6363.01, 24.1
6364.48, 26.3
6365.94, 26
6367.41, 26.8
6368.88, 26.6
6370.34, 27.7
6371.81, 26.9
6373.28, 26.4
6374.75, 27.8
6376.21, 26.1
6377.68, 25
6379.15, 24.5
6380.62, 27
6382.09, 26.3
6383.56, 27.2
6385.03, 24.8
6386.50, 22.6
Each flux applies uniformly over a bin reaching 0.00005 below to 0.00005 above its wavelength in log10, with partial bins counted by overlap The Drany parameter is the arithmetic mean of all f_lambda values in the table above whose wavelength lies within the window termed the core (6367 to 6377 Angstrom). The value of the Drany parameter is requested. 26.9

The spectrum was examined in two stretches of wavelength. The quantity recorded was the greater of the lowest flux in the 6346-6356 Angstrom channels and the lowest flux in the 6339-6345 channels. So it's 24.4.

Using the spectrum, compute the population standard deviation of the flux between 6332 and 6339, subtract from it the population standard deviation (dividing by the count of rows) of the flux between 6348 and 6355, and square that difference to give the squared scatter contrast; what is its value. 0.40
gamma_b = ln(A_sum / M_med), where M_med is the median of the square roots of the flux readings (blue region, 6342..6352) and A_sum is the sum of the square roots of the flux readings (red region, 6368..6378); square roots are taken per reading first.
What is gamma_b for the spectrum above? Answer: 1.93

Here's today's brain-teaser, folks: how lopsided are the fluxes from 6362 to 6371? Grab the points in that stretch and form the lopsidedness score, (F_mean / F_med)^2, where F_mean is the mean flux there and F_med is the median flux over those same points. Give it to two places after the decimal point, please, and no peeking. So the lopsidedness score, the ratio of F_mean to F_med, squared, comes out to 0.98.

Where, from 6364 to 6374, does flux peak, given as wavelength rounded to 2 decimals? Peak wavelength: 6370.34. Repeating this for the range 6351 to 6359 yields 6351.30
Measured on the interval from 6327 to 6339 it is 6329.40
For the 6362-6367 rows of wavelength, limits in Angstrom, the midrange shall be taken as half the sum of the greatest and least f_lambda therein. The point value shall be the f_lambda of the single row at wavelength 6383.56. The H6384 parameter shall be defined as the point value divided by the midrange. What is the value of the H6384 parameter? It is 1.079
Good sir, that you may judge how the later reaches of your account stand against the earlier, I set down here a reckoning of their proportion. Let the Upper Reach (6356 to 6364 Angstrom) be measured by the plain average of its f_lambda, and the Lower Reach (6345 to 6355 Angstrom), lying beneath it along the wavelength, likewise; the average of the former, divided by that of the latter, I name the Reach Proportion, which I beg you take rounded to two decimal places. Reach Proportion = 0.94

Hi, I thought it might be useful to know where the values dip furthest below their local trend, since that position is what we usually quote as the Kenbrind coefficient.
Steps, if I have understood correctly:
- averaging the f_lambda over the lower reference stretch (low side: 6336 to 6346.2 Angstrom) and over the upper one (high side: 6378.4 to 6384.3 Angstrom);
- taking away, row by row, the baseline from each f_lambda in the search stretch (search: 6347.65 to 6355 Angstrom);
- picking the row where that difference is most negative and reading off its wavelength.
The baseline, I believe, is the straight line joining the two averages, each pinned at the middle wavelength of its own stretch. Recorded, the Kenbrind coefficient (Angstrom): 6354.23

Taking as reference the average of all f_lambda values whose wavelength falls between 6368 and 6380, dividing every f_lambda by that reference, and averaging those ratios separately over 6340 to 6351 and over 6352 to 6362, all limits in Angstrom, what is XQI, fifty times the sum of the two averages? 98.0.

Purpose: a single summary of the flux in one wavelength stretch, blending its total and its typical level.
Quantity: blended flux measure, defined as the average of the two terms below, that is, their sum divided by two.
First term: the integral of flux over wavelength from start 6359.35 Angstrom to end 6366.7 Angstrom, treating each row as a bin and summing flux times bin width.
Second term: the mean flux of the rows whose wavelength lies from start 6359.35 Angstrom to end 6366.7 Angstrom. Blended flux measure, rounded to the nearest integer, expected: 106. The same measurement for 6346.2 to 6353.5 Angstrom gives 112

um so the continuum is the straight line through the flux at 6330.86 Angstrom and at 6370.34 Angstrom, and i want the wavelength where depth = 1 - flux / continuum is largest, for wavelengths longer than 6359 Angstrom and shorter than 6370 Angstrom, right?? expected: 6363.01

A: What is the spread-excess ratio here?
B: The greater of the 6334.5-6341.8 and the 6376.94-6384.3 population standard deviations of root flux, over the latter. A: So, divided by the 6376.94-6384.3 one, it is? 1.00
